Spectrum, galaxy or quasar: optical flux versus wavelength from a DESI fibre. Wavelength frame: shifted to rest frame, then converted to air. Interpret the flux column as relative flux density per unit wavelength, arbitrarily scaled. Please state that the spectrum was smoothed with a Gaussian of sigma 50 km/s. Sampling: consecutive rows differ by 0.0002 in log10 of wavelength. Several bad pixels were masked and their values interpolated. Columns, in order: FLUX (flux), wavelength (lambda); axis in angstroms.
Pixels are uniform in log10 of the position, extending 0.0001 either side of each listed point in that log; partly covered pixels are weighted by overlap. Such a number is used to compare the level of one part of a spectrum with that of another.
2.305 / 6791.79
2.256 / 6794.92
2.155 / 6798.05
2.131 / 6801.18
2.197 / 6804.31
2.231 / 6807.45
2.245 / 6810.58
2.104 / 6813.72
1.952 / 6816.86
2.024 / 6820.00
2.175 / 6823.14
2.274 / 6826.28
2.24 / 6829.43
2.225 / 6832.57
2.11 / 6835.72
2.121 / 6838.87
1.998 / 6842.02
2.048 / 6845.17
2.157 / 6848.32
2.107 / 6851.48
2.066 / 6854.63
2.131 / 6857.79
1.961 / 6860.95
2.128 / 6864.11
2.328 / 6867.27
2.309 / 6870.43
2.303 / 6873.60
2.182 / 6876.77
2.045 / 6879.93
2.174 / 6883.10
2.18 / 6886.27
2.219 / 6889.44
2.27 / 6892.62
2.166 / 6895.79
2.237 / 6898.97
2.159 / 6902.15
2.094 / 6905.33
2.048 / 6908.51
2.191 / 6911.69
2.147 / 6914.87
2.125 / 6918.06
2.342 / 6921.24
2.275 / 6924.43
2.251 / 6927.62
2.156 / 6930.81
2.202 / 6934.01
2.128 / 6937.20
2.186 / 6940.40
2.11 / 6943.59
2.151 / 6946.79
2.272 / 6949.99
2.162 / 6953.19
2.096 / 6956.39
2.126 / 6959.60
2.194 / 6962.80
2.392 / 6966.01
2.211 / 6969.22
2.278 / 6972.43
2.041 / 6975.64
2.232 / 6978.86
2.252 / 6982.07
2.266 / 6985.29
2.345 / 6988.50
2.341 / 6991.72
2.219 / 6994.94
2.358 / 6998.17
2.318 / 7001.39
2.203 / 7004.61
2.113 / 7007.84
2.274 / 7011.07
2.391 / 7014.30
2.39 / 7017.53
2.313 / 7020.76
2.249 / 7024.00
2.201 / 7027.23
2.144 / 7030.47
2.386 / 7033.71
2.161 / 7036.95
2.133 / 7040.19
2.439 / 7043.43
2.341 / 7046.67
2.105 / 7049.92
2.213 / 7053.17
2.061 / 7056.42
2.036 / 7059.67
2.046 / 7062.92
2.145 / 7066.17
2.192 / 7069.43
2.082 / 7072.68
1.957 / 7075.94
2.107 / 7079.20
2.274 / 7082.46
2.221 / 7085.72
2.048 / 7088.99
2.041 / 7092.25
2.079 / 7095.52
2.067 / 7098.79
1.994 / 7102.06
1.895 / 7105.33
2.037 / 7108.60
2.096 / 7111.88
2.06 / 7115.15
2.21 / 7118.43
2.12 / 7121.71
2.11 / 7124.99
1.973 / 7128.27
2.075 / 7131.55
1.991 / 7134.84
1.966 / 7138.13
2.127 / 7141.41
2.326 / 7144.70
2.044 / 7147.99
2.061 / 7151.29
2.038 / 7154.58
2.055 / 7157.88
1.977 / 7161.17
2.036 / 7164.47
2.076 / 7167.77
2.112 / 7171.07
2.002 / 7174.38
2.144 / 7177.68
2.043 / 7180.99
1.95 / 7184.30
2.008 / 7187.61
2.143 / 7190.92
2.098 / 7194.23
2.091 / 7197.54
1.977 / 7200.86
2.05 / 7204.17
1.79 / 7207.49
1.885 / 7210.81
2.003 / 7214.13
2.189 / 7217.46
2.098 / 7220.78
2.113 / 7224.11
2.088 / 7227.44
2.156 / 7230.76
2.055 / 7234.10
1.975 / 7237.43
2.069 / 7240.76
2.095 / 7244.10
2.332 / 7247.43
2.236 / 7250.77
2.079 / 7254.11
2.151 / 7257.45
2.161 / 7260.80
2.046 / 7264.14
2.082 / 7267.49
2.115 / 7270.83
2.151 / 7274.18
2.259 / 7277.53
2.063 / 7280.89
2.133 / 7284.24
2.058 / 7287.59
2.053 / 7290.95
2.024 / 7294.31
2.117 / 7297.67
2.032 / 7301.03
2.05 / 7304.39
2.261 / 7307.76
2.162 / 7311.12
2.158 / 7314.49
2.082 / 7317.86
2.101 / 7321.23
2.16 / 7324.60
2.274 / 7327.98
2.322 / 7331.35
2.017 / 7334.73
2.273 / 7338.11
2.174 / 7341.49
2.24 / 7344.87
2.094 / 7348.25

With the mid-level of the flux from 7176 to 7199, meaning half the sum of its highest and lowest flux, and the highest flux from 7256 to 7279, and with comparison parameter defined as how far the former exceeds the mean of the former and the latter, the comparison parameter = -0.11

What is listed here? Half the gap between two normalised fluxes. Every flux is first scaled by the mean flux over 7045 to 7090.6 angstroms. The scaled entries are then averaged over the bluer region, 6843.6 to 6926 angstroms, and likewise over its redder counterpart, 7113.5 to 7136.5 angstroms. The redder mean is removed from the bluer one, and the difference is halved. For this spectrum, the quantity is 0.022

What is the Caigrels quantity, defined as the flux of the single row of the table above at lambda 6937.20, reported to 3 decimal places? 2.128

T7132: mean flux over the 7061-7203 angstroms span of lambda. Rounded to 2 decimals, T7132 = 2.07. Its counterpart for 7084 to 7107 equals 2.05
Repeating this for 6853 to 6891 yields 2.17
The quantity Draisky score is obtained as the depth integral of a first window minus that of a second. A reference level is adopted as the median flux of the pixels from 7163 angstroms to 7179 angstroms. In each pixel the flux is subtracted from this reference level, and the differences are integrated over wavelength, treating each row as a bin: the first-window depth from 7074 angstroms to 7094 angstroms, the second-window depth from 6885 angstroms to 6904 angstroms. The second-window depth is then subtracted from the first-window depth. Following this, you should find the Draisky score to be 1.8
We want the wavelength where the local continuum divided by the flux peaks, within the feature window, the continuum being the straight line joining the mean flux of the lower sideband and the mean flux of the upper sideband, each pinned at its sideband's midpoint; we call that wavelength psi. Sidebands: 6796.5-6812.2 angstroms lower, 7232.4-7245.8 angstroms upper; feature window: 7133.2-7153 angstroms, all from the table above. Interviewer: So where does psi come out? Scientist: 7138.13 angstroms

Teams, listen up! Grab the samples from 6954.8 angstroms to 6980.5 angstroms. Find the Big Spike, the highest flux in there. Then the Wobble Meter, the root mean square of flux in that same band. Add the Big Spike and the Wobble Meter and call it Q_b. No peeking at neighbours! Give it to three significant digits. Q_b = 4.59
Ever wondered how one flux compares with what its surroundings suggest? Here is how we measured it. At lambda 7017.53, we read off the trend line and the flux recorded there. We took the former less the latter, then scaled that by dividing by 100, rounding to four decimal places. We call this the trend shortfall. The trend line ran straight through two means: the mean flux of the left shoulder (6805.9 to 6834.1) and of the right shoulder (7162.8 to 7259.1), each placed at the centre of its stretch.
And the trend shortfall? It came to -0.0027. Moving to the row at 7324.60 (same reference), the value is -0.0012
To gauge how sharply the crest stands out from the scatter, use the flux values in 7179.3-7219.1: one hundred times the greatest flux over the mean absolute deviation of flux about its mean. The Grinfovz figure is 2624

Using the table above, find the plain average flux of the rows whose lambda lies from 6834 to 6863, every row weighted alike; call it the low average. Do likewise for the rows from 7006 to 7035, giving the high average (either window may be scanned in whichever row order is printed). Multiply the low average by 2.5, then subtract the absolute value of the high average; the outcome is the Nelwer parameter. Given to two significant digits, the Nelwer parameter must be 2.9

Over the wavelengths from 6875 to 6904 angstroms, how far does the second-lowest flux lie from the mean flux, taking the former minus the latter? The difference -0.022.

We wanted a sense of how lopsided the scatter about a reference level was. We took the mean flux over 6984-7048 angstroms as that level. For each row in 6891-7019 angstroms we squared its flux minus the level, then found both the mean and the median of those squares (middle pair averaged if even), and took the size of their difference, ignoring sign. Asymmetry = 0.0050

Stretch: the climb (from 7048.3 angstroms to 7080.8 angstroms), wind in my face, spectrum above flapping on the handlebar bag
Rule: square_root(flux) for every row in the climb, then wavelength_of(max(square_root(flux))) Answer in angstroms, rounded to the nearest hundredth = 7053.17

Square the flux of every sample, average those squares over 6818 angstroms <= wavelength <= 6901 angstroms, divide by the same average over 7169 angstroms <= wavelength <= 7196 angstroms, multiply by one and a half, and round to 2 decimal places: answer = 1.65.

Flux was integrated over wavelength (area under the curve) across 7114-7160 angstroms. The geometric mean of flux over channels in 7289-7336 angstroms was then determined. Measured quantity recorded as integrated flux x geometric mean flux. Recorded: 204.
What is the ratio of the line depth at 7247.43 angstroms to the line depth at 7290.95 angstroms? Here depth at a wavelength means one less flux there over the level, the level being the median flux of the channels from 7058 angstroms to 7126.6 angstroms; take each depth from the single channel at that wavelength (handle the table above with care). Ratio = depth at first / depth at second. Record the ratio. -10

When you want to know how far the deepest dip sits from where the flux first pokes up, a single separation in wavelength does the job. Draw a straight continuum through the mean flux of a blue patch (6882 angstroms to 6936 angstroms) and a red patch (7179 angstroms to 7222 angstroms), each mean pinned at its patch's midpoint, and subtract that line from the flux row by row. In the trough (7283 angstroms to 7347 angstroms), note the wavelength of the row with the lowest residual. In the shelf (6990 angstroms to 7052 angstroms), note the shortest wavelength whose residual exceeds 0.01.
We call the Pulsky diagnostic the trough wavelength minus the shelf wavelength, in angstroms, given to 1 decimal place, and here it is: 302.6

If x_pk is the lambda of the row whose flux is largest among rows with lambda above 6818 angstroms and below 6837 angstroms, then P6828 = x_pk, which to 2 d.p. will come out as 6826.28 angstroms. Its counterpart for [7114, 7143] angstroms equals 7118.43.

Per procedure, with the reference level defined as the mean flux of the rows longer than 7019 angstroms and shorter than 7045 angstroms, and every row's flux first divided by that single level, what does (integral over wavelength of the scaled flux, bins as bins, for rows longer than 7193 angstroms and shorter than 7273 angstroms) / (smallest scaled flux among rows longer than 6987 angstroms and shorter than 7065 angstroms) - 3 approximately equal 79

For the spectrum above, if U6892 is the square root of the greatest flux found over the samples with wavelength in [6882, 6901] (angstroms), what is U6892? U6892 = 1.51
